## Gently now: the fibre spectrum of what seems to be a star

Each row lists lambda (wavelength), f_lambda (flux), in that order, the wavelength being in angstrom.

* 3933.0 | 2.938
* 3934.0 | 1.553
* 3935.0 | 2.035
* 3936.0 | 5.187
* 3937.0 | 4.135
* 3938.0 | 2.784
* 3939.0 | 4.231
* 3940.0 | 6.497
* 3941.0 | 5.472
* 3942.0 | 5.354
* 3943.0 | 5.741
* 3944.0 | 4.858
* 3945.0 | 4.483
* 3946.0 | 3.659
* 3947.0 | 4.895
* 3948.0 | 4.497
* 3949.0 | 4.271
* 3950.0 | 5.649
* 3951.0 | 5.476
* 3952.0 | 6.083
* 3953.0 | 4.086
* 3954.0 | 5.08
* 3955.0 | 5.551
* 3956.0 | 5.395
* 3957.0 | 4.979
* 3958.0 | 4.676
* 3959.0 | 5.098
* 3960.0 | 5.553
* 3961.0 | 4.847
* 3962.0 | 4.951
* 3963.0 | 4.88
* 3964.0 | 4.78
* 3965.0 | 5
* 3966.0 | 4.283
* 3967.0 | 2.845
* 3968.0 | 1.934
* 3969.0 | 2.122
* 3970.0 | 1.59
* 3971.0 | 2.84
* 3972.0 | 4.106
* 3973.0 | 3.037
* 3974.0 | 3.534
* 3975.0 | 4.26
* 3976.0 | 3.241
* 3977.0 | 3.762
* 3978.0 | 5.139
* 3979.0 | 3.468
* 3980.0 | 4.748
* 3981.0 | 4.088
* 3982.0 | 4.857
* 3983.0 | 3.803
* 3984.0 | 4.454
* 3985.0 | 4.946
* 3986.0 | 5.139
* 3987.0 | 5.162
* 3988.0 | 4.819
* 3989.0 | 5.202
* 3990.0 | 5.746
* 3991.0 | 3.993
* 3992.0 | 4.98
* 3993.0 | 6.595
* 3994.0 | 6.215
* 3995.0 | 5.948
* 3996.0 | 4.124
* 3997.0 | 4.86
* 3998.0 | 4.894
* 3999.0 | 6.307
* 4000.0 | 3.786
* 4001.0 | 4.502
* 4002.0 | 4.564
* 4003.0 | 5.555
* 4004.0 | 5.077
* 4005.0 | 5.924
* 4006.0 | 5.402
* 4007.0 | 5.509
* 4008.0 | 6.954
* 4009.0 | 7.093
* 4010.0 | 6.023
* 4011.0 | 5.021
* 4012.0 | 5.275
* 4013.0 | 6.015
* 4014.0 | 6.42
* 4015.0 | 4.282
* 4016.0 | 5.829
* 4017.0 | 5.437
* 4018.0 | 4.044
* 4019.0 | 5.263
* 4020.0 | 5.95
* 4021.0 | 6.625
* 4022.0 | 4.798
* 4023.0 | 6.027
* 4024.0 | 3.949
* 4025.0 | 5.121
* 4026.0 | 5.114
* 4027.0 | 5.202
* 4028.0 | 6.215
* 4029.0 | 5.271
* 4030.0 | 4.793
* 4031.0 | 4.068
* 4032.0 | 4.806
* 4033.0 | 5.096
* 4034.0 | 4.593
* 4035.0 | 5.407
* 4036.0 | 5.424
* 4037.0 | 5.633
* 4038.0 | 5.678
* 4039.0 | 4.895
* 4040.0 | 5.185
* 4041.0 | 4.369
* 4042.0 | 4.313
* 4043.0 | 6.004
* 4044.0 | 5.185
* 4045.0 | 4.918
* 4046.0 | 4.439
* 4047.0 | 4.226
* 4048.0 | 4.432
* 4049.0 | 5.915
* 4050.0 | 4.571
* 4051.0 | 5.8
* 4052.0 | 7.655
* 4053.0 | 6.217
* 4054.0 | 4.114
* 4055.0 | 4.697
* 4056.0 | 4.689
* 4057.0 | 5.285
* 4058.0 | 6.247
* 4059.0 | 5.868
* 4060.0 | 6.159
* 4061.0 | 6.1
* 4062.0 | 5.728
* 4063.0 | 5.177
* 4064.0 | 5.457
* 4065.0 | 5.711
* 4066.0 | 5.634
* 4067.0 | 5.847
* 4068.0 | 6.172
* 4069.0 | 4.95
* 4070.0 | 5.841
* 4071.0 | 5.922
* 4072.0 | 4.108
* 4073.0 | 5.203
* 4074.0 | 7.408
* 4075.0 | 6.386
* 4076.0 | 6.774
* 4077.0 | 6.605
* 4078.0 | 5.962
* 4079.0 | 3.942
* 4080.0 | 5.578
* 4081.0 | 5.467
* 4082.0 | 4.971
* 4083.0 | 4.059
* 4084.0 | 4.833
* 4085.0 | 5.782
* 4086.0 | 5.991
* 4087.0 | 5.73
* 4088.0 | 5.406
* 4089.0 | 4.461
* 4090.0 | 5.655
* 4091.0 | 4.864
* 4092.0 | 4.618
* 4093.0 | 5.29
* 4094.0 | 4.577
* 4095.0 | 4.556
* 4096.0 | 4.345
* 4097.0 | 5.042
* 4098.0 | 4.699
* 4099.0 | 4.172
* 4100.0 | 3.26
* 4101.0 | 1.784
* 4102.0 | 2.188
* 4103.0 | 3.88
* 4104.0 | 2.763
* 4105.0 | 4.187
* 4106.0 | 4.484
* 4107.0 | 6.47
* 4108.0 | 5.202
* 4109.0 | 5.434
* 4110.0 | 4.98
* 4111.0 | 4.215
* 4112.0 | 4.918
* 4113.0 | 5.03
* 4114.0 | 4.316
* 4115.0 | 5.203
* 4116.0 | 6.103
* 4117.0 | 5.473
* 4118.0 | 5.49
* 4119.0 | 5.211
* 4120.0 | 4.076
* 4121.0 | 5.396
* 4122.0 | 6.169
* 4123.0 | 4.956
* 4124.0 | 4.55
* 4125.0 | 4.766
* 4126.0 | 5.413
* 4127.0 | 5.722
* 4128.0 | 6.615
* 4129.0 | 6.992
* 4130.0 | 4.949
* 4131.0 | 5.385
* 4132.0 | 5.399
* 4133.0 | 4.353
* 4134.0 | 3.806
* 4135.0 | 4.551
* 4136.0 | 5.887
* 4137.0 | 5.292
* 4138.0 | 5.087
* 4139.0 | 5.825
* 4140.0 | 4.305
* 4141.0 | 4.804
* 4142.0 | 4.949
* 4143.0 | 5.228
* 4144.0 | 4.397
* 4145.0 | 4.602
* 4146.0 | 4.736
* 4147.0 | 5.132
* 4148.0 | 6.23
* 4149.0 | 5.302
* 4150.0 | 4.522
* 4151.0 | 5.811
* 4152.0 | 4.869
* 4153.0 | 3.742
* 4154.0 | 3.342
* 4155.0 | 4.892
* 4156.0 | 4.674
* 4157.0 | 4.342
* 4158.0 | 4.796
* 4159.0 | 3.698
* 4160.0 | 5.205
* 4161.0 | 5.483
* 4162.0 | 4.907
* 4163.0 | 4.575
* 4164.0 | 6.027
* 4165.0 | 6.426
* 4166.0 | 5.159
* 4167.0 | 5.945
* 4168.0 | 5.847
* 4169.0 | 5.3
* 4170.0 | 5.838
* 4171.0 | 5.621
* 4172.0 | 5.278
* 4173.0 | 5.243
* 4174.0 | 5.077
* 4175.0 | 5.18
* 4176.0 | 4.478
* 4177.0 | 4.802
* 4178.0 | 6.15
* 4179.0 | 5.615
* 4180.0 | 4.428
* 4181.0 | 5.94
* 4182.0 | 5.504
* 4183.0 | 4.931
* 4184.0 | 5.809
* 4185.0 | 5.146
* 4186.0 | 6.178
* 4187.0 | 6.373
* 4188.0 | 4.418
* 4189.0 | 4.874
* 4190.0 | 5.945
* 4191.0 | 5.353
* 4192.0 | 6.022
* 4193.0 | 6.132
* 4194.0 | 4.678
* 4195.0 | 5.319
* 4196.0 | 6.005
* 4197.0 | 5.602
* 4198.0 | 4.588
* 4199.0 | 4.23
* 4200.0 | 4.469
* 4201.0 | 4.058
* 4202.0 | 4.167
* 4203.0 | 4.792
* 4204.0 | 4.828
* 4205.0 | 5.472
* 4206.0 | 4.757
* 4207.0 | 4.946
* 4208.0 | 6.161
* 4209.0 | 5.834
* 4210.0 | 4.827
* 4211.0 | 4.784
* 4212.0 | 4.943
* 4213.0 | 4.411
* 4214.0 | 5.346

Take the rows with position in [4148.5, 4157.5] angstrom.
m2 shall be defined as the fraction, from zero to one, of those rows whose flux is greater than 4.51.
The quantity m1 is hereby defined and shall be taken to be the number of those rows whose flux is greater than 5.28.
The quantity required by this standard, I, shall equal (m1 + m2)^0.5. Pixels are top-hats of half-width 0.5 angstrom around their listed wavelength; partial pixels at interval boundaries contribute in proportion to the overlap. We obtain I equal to 1.6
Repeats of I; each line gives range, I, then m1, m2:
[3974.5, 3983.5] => 0.6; 0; 0.33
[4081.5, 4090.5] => 2.4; 5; 0.78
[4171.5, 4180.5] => 1.7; 2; 0.78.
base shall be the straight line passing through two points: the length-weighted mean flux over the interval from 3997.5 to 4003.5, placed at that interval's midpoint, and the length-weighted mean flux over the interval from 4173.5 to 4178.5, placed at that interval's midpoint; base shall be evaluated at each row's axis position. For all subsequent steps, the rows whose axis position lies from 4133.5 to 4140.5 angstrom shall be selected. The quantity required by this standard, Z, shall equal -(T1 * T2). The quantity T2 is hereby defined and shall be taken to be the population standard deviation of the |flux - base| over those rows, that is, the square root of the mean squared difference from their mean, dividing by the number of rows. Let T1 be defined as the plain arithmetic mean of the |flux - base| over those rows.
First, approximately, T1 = 0.62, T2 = 0.39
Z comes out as -0.24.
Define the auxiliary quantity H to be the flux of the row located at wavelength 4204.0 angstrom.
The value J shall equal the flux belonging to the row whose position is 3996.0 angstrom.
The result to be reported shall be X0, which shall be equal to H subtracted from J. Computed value -0.7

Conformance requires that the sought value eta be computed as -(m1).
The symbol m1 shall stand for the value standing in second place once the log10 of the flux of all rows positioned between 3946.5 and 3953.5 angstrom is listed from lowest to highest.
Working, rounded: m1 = 0.63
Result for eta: -0.63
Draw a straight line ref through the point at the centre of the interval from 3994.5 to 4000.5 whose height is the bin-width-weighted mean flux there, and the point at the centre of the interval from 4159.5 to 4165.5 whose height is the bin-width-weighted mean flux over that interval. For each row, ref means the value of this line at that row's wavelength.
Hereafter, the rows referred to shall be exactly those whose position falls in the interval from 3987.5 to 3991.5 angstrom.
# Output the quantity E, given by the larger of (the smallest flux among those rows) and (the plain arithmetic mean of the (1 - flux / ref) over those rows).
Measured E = 3.99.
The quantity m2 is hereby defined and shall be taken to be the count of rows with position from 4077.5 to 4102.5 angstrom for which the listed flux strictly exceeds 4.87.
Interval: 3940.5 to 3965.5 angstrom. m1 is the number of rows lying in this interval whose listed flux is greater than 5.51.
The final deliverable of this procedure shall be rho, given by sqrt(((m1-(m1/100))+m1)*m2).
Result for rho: 10.5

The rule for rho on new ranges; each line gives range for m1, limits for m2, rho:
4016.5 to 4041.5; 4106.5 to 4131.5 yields 15.5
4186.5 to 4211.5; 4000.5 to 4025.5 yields 17.4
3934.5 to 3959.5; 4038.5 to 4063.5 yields 12.6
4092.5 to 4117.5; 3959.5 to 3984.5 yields 4.5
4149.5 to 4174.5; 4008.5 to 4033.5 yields 15.8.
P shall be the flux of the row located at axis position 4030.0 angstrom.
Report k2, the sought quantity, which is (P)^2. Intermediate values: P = 4.793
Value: 23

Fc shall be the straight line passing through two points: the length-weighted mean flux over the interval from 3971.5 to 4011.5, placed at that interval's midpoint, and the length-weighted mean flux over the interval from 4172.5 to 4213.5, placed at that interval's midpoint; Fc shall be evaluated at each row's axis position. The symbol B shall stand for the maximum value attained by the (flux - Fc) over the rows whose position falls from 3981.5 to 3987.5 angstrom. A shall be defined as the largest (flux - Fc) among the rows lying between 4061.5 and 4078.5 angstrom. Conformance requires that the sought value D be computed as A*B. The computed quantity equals 0.6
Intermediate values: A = 2.4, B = 0.2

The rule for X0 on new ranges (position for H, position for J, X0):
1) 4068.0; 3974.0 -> -2.6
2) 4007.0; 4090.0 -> 0.1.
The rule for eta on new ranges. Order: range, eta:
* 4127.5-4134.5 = -0.64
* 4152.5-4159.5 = -0.57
